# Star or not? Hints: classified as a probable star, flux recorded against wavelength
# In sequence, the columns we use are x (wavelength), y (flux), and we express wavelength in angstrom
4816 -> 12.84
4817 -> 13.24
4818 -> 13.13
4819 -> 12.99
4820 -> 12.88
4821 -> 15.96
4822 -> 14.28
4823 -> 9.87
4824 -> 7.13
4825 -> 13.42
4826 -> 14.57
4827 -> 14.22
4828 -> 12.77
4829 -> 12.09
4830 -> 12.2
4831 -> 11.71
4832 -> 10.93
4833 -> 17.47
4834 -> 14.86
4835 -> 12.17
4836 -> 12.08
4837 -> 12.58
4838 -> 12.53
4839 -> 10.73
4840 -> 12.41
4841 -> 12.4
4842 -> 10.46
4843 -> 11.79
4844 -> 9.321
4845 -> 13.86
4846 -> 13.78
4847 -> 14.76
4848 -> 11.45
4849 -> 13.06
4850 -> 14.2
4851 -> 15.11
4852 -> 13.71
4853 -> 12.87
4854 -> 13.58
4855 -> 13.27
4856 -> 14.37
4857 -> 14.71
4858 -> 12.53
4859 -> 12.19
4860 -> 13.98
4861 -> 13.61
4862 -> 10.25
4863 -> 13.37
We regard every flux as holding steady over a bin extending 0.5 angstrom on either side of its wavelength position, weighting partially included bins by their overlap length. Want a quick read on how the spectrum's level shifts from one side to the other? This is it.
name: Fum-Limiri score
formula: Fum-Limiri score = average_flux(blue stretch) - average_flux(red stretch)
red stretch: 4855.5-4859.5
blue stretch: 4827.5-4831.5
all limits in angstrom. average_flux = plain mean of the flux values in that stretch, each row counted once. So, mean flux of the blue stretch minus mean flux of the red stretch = -1.3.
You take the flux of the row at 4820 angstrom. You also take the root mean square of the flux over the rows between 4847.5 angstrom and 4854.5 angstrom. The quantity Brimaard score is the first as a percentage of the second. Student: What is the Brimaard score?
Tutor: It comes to 96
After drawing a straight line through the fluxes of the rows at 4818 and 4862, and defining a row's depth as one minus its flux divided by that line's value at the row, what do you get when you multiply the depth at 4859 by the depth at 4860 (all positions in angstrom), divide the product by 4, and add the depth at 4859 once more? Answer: -0.15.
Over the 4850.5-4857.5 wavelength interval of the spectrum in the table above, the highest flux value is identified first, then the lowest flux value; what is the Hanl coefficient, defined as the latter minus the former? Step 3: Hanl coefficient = -2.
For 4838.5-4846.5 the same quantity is -5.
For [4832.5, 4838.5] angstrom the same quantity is -5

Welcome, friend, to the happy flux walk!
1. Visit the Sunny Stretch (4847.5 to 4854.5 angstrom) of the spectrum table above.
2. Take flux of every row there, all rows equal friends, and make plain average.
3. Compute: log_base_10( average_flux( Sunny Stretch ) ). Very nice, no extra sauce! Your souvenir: 1.13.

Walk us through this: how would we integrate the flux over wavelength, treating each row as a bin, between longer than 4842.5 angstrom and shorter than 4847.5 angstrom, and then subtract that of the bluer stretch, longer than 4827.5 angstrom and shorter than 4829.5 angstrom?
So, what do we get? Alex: 39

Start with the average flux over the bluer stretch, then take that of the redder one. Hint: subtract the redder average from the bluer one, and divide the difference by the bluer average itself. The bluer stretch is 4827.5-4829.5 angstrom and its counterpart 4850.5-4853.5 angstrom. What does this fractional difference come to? -0.12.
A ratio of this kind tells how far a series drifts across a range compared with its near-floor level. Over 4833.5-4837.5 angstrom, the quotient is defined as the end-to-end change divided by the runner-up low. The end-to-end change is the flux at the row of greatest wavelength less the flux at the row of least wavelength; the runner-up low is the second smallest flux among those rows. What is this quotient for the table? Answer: -0.19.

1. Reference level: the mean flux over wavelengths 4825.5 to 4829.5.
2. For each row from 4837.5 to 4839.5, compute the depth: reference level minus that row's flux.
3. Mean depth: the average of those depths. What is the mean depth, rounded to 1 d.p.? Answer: 1.8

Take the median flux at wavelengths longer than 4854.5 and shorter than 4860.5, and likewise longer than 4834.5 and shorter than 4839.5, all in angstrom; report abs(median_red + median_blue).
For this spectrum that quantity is 25.8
